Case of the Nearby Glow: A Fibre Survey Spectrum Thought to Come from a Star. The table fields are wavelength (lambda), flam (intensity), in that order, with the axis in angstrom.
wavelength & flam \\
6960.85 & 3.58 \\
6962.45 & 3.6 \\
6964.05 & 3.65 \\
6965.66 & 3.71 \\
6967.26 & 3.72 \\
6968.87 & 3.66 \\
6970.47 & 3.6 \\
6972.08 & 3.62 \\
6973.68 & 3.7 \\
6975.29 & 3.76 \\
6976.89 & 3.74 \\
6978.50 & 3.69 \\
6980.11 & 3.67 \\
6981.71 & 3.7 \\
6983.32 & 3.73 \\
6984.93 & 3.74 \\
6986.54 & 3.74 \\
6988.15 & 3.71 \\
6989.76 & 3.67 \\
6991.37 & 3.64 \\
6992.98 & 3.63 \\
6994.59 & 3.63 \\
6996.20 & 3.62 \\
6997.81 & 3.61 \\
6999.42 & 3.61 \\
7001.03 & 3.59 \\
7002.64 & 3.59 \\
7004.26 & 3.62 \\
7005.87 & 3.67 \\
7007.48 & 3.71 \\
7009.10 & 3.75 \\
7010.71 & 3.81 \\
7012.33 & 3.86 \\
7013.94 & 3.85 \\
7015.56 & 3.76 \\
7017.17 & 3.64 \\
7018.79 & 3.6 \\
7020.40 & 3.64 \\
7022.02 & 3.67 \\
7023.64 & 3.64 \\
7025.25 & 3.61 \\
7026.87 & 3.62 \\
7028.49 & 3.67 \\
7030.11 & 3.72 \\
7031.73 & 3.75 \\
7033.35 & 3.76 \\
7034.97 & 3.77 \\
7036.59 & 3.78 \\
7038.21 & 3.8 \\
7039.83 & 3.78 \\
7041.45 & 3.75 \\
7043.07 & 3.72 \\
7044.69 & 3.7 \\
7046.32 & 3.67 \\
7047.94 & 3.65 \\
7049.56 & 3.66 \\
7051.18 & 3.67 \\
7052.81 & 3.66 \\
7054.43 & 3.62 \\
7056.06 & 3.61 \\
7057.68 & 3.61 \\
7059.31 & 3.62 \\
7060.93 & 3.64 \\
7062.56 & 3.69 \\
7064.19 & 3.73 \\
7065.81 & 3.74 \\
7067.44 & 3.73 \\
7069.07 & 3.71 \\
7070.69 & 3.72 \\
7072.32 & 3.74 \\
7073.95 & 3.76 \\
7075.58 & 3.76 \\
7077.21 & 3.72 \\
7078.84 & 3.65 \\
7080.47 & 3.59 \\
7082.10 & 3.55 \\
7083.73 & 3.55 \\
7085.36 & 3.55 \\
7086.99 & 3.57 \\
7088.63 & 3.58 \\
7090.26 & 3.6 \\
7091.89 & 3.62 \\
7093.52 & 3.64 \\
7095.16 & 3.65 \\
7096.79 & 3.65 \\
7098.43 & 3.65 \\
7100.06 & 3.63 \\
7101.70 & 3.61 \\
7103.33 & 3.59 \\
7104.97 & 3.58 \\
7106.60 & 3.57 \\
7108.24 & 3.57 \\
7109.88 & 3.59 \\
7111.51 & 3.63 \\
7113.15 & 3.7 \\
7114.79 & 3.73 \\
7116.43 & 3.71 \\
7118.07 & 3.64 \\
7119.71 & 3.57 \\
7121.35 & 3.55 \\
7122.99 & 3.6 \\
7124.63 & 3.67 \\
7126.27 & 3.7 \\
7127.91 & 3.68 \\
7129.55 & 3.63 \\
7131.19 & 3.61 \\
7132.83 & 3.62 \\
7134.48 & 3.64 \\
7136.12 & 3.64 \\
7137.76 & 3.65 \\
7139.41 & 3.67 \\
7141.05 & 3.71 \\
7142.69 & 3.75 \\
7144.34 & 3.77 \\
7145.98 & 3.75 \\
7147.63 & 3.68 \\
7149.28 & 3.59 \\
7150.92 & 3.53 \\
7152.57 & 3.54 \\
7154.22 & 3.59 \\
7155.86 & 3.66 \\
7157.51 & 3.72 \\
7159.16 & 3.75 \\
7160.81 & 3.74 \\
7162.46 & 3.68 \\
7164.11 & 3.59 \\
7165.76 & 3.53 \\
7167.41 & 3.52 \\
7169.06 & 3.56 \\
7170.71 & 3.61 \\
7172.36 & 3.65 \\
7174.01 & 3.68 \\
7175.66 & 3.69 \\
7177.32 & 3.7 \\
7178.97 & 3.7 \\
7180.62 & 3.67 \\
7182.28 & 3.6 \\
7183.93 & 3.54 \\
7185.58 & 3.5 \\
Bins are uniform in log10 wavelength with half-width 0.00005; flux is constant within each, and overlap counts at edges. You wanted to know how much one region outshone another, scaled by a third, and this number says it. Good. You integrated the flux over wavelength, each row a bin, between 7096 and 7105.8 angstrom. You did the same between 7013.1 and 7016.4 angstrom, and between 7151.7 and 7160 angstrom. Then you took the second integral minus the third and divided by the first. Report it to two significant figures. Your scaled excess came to -0.50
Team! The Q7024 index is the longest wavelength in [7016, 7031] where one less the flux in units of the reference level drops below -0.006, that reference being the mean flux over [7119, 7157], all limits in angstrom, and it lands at 7030.11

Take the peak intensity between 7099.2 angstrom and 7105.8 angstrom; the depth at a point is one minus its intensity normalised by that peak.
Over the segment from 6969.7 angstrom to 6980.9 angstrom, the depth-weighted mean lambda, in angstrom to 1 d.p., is 6977.0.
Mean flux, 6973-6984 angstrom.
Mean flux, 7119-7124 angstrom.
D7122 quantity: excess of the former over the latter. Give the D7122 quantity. 0.14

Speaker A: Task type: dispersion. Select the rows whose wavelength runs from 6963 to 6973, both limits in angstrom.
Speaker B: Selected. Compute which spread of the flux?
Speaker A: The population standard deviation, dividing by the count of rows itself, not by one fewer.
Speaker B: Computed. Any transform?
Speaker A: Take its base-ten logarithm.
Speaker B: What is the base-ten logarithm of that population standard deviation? -1.36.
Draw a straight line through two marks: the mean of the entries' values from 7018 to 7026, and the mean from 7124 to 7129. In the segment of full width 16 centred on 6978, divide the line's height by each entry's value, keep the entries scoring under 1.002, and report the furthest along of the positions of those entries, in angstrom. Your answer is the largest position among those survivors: 6984.93 angstrom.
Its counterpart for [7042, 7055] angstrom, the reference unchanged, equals 7052.81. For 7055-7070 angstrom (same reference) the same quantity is 7069.07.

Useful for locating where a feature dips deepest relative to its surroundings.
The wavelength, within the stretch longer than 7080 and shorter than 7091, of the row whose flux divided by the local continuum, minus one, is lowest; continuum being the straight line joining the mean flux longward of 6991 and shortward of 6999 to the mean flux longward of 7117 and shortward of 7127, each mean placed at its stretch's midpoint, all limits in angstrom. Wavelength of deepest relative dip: 7082.10 angstrom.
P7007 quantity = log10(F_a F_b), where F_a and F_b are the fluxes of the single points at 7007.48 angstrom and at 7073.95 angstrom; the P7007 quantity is 1.14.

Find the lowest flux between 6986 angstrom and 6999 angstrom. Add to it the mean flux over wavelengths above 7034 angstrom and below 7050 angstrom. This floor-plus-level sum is 7.34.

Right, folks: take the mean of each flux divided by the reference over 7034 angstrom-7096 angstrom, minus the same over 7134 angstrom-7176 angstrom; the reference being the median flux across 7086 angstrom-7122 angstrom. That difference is 0.0064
